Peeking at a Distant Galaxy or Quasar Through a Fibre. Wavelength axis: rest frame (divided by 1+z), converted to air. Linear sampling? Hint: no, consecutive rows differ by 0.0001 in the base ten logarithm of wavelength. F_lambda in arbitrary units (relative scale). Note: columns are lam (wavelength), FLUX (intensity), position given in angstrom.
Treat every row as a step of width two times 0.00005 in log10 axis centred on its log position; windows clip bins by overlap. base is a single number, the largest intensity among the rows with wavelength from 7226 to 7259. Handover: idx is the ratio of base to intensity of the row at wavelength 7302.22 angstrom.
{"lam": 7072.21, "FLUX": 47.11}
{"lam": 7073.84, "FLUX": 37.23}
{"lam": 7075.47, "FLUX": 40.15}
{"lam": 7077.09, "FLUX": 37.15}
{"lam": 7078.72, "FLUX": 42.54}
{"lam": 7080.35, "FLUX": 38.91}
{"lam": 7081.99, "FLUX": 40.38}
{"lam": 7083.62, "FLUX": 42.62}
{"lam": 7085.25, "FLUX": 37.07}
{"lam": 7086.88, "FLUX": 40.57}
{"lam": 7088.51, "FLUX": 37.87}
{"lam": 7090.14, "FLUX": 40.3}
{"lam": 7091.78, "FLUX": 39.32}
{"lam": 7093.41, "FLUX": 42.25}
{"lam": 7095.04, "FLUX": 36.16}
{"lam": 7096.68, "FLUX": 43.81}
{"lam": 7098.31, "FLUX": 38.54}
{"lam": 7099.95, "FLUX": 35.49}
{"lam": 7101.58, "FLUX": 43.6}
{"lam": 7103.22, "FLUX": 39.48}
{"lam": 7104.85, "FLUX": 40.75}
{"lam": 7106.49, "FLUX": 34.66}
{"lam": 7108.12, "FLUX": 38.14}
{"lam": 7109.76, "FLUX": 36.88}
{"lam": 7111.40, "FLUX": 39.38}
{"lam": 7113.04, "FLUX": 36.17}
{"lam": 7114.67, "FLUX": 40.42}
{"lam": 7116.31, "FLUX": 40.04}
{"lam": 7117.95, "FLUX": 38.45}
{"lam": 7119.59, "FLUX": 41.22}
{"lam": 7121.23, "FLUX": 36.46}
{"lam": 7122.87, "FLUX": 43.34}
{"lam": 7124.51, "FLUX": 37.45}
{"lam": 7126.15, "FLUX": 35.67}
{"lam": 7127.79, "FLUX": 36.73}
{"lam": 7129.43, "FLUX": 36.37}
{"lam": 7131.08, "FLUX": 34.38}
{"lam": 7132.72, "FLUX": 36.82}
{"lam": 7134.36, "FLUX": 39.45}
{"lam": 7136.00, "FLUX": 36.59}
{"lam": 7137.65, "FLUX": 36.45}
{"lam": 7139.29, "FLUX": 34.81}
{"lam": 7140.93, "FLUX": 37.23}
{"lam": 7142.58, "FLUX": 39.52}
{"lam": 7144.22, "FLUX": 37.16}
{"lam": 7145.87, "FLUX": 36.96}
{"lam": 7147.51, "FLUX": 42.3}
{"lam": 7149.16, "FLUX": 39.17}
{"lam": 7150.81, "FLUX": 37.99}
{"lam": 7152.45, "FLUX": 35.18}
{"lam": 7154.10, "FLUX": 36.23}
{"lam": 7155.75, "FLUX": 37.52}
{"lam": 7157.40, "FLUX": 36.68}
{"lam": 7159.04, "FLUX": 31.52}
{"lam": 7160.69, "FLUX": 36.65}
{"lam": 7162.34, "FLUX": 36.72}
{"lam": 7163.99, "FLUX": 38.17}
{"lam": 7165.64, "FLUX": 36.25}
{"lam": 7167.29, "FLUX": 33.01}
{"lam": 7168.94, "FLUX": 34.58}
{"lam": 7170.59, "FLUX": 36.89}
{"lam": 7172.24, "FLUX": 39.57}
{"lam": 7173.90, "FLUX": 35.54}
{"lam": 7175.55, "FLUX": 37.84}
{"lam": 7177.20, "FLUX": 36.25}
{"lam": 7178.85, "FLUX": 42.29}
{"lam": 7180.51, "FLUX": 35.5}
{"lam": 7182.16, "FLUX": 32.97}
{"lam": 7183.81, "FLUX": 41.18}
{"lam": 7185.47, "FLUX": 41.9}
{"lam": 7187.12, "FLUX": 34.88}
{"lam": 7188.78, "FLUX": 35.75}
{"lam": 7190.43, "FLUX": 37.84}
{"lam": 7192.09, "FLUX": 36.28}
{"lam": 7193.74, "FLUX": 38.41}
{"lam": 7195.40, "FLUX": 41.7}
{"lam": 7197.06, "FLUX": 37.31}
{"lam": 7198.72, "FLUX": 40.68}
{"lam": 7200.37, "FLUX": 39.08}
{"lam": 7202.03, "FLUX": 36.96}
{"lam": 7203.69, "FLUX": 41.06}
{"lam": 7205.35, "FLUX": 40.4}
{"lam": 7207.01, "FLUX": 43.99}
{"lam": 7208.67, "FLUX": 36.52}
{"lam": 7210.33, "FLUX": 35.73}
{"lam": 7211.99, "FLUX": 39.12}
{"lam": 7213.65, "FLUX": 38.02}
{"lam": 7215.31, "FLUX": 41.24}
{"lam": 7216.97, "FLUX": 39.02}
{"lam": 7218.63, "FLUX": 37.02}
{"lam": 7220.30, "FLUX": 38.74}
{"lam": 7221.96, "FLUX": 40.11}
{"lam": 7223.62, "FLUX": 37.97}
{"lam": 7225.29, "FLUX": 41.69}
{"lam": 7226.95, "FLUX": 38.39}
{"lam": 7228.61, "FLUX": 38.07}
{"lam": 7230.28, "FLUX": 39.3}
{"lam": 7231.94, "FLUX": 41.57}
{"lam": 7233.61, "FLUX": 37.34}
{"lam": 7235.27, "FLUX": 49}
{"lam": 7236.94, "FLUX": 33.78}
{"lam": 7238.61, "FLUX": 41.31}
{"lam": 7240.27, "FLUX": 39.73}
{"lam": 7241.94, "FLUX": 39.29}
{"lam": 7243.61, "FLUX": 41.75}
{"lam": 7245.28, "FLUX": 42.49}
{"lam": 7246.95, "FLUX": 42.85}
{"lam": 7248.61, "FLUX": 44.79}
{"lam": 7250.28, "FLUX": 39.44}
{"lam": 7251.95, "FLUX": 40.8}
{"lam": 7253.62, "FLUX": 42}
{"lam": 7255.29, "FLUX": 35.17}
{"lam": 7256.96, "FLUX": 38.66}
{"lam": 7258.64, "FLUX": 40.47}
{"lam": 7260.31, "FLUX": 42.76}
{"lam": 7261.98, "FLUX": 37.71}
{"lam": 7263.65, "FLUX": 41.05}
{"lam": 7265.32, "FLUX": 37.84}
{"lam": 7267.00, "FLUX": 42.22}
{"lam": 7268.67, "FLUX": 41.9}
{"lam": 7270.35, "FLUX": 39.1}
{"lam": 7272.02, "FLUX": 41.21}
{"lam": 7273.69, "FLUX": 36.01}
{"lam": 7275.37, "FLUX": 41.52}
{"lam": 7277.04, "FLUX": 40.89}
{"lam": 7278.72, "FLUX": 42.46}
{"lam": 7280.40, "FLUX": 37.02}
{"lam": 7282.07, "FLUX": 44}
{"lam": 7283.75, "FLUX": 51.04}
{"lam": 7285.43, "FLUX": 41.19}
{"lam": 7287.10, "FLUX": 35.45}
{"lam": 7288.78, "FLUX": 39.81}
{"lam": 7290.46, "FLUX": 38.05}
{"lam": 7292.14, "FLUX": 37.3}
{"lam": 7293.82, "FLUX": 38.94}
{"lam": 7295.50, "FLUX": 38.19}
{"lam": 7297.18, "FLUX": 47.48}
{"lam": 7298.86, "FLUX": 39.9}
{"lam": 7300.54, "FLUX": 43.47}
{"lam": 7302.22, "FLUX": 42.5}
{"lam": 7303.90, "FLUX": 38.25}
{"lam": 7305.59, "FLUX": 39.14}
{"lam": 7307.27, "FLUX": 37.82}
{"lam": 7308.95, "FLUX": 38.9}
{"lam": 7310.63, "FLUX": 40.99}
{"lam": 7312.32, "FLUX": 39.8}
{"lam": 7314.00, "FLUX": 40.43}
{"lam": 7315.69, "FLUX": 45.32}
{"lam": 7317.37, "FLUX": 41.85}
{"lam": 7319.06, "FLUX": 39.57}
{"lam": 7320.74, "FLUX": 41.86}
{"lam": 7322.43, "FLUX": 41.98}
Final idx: 1.15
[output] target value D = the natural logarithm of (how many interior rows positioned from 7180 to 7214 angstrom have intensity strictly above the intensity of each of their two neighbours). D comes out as 1.9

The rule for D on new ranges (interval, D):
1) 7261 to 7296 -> 2.1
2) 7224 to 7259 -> 1.6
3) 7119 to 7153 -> 1.6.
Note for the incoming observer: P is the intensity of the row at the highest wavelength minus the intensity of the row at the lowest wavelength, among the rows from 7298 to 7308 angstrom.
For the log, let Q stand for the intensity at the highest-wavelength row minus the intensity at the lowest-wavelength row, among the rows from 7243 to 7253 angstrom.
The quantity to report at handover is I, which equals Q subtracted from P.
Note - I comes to -1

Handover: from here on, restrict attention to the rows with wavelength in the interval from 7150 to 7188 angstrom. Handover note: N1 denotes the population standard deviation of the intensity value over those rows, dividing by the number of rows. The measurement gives 2.6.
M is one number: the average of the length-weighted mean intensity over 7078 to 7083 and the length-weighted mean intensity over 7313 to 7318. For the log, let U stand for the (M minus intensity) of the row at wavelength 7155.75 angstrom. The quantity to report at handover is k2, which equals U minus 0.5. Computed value 3.5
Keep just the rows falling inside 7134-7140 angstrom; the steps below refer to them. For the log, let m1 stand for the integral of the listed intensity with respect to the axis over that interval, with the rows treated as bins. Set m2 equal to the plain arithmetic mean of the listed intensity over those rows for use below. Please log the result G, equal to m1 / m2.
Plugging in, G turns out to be 5.97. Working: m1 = 220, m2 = 36.8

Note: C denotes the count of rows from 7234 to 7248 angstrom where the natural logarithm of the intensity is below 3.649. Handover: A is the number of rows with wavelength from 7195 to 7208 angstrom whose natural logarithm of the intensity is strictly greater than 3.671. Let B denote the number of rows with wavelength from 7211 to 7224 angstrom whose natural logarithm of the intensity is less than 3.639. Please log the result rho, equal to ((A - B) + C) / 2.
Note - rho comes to 1.50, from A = 5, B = 3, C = 1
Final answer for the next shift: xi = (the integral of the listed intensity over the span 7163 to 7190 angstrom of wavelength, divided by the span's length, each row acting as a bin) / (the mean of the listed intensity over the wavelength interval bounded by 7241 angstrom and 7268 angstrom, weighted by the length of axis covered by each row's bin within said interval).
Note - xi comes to 0.91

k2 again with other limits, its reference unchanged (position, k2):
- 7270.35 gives 1.9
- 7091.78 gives 1.7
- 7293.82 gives 2.1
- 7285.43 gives -0.1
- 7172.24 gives 1.5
